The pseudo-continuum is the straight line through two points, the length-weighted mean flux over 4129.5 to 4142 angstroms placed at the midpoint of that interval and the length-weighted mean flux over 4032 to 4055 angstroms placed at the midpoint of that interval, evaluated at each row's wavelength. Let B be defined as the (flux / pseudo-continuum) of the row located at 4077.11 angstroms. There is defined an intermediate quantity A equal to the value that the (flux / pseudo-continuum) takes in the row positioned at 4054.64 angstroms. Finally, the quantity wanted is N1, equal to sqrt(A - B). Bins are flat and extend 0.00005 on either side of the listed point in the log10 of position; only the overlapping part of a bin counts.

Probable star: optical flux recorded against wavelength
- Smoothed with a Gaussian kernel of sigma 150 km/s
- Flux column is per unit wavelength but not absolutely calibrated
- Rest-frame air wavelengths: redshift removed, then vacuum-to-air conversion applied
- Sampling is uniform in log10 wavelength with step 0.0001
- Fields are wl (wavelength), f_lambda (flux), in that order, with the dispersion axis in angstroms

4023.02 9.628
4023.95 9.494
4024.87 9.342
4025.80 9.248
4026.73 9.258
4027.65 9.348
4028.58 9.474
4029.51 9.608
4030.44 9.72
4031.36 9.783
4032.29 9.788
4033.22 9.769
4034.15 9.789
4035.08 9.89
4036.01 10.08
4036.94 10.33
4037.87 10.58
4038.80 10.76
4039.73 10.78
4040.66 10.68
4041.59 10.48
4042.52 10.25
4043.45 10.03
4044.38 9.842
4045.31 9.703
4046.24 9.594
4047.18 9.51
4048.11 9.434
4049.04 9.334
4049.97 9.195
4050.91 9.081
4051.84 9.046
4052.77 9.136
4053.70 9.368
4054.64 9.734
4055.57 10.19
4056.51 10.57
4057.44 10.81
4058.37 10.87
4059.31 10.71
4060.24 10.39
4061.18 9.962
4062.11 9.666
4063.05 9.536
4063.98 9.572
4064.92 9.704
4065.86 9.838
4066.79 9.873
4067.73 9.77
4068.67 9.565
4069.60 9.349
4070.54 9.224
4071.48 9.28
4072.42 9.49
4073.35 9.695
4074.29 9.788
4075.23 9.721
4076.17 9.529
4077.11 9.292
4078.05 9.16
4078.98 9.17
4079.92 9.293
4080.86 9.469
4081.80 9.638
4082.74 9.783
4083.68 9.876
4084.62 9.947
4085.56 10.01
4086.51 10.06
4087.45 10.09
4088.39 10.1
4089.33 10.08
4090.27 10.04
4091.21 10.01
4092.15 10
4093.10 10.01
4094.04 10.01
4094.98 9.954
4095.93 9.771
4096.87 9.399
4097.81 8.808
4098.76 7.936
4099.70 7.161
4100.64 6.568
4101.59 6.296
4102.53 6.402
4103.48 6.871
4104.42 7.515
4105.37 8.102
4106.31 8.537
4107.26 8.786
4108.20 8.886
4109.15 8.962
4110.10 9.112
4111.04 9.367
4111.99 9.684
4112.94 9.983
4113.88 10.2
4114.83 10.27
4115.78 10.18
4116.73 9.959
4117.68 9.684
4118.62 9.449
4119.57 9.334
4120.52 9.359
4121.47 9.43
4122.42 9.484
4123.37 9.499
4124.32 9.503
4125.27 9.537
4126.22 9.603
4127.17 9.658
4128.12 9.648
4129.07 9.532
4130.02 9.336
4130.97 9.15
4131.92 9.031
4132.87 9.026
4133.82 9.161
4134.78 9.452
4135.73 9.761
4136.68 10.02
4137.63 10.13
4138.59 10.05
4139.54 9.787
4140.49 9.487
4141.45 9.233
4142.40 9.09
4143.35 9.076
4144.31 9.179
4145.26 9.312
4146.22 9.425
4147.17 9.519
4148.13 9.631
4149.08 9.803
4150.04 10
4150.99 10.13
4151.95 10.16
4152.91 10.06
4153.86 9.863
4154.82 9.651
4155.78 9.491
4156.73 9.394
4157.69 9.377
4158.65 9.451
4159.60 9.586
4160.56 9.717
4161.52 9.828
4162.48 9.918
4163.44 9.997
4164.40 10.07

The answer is 0.19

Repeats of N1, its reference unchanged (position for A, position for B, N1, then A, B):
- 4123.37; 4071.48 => 0.20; 0.99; 0.95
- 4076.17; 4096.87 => 0.08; 0.98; 0.97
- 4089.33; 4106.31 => 0.39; 1.04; 0.89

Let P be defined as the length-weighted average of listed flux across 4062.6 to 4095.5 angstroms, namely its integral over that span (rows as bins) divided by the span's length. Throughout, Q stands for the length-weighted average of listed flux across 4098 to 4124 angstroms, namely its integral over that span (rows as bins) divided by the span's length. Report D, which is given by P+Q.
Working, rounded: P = 9.7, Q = 8.8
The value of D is 18.5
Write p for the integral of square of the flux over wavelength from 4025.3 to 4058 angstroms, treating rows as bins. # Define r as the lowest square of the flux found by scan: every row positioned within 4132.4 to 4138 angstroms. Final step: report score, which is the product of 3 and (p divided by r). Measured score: 117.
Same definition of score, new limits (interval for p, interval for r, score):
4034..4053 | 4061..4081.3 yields 67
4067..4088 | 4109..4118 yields 72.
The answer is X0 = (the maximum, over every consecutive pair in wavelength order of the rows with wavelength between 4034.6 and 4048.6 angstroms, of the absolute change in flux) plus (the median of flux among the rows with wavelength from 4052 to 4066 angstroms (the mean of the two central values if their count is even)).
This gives 10.1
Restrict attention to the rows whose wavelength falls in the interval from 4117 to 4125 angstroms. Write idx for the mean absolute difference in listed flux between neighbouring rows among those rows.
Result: 0.07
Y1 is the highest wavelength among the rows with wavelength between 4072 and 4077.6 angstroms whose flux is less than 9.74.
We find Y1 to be 4077.11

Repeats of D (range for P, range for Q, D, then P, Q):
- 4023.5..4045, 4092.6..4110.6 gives 18.3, 9.9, 8.4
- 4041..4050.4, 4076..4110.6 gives 18.8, 9.8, 9.0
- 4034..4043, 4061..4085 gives 20.0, 10.4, 9.6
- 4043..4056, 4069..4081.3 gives 18.9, 9.5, 9.4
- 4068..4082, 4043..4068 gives 19.2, 9.4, 9.8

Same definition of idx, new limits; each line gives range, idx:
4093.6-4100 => 0.47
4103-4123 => 0.22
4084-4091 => 0.04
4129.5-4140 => 0.18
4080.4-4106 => 0.24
